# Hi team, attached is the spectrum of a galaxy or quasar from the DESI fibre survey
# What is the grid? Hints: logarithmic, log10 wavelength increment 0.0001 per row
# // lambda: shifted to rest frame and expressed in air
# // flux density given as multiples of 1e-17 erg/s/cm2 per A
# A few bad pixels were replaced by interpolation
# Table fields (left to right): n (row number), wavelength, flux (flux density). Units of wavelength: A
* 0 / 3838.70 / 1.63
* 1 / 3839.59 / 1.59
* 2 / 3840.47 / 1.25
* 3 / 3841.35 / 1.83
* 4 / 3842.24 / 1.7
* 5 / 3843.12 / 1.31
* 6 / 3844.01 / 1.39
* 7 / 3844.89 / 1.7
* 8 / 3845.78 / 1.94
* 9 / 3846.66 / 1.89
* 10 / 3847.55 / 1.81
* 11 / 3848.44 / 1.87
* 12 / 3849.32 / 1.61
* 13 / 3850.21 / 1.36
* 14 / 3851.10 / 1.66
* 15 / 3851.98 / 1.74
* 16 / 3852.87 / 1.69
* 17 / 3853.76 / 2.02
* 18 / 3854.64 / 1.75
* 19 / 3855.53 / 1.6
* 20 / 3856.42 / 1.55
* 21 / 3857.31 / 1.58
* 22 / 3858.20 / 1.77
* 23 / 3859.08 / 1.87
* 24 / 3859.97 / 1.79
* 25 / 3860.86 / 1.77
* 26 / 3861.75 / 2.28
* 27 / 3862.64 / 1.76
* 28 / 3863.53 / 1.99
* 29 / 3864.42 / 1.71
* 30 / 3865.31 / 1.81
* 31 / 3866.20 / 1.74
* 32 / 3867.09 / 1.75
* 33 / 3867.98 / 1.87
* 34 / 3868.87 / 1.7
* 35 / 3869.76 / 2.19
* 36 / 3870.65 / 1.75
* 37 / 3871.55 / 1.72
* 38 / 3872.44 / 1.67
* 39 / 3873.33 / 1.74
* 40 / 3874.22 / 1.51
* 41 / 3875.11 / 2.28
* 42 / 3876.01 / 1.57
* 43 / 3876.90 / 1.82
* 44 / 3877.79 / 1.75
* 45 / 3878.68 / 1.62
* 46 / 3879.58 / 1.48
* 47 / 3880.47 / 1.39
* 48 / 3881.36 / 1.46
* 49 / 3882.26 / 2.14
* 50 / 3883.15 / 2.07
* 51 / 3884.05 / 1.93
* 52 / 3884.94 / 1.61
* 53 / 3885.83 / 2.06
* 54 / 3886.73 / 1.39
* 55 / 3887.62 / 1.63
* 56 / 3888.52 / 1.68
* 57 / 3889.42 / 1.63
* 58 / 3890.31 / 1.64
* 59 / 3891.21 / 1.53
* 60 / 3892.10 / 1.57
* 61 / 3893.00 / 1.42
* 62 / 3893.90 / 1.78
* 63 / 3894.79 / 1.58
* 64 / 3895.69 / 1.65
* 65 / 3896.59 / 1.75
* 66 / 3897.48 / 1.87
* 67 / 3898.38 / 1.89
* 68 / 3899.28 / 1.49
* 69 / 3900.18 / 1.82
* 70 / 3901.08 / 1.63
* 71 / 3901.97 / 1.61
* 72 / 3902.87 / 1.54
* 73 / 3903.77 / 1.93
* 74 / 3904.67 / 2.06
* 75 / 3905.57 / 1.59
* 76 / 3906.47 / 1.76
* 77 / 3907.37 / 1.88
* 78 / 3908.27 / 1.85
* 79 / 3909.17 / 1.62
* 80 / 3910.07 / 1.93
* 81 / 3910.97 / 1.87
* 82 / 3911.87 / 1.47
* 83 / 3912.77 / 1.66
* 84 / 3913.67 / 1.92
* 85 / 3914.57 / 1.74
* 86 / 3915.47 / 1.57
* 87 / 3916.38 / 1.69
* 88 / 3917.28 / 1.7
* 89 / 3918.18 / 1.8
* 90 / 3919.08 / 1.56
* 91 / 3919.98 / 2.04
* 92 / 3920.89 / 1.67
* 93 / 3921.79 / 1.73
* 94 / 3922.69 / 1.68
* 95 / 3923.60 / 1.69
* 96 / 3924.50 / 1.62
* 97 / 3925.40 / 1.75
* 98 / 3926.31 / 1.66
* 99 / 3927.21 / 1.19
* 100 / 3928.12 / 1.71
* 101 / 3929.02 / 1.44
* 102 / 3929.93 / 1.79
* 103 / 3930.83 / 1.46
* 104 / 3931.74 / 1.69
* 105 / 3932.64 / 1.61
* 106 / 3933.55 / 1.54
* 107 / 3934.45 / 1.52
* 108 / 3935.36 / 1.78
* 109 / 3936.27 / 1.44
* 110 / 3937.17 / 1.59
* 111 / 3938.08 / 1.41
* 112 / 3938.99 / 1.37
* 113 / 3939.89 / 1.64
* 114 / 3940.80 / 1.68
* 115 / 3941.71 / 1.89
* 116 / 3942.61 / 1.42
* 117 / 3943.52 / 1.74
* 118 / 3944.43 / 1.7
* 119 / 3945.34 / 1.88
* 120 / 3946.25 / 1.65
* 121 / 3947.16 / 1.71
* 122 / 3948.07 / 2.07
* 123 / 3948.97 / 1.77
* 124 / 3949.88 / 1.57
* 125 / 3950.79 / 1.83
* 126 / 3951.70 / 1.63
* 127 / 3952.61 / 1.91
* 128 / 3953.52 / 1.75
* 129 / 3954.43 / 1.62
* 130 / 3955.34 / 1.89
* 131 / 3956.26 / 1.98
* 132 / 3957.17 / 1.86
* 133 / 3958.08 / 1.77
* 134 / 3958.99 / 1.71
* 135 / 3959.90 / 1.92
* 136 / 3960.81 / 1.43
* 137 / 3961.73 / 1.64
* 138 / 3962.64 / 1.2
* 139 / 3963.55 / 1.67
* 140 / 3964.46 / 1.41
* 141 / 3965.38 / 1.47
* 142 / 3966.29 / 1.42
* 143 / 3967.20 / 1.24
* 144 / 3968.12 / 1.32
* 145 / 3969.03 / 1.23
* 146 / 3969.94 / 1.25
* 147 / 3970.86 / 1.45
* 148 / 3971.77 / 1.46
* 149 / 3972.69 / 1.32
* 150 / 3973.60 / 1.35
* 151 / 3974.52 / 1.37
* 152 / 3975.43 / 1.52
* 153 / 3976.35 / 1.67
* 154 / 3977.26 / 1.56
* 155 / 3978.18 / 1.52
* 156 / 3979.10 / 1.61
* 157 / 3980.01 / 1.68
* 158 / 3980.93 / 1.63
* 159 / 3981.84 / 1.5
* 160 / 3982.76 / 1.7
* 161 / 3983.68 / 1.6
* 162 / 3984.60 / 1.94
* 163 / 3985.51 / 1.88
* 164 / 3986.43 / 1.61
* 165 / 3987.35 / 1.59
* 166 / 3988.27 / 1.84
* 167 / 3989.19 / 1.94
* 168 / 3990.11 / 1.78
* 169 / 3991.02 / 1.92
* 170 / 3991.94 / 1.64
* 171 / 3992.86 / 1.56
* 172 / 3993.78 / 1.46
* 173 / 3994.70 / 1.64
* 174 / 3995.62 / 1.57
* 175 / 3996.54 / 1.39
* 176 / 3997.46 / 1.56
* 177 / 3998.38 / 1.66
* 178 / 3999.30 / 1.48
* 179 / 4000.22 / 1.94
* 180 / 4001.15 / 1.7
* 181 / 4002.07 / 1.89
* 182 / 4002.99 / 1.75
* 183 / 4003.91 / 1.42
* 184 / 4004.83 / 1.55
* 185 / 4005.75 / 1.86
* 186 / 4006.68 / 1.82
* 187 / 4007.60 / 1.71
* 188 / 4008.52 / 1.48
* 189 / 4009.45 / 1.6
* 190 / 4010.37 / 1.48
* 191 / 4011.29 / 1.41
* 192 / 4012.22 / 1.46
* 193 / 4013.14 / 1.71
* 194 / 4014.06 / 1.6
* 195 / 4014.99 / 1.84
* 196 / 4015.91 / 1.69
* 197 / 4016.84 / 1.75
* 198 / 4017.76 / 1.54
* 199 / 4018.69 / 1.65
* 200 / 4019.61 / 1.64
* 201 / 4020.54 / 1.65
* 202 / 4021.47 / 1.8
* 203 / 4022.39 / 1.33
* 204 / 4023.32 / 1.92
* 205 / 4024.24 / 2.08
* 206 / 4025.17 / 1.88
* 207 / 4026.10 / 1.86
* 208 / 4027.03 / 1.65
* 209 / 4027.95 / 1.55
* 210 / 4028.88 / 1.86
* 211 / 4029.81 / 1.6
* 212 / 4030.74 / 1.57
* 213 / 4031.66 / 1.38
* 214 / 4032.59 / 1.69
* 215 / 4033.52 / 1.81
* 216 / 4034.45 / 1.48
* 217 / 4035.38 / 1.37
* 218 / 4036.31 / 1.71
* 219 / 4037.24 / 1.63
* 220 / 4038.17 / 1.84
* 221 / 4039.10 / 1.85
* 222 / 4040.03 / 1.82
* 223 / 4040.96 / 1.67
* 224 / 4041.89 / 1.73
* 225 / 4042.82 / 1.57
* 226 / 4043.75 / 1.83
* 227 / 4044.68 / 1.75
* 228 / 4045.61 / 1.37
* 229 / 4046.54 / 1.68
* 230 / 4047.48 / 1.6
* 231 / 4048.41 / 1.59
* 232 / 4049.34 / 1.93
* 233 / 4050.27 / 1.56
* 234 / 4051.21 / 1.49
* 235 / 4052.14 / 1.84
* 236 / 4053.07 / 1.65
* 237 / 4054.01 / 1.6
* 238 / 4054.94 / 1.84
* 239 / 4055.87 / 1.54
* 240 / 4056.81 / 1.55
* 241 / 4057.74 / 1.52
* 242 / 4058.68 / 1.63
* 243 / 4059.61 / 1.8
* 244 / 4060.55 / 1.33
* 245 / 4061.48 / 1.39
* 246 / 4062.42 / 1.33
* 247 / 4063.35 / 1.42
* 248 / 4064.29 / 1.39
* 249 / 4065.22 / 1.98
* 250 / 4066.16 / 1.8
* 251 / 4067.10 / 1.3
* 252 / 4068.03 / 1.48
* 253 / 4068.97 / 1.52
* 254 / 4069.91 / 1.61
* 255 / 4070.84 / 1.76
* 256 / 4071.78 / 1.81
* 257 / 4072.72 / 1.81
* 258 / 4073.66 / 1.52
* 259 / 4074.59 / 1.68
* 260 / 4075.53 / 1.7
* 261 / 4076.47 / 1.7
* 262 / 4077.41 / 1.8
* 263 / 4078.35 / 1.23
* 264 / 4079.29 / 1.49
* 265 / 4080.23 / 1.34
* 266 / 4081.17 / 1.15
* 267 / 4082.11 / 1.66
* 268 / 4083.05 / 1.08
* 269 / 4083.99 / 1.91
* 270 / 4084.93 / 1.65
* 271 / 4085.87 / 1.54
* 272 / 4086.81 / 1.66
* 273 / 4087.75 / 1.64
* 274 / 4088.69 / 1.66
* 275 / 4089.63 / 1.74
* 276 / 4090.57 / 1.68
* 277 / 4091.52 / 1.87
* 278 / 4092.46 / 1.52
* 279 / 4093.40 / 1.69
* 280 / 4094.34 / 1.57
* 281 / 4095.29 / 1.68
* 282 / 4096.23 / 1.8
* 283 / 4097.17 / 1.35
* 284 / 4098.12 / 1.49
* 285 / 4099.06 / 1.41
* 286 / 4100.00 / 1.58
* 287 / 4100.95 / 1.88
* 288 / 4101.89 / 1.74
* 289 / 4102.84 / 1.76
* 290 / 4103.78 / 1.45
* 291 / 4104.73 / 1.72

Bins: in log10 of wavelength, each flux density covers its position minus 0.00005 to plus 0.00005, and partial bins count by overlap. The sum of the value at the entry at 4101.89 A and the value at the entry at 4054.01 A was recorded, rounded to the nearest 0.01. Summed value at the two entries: 3.34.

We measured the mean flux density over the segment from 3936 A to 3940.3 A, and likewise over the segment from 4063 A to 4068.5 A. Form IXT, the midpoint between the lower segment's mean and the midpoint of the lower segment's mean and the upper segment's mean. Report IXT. 1.51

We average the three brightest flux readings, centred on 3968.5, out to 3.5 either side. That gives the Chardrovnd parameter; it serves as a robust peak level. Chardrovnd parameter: 1.46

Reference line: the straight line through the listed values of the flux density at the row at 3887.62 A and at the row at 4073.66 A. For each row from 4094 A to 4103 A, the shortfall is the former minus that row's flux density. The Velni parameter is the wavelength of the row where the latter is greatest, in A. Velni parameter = 4097.17 A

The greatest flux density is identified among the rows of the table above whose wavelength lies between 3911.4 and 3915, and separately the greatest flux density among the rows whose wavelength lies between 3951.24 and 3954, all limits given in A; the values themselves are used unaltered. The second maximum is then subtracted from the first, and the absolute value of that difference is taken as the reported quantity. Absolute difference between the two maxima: 0.01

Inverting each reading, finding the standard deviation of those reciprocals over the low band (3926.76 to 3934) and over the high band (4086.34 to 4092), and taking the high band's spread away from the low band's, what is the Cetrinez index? 0.06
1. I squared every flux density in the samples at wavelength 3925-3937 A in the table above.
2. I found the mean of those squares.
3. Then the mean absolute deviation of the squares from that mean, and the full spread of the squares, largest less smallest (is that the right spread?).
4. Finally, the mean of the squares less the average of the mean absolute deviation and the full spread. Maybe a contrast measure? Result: 1.42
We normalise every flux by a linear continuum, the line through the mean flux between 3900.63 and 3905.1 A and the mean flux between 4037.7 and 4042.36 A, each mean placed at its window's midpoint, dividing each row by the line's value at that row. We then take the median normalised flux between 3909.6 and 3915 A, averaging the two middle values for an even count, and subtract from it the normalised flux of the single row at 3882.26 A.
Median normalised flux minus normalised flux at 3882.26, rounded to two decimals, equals -0.20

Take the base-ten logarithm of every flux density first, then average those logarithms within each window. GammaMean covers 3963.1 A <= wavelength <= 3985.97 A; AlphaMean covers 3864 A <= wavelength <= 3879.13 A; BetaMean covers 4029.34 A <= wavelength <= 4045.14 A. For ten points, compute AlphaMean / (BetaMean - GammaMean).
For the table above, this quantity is 6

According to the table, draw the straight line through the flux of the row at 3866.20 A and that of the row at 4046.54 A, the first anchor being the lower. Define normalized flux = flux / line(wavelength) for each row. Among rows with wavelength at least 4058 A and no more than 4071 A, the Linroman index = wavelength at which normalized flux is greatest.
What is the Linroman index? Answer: 4065.22 A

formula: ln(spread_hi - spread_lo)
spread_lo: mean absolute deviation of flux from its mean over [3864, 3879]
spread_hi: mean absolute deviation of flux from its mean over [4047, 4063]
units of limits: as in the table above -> -7.1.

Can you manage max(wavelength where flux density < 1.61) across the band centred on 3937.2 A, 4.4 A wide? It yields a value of 3938.99 A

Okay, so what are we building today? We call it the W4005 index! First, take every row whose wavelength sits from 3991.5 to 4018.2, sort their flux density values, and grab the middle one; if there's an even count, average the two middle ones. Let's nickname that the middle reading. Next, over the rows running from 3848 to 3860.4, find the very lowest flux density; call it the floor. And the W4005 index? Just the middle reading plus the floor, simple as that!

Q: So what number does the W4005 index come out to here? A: 2.96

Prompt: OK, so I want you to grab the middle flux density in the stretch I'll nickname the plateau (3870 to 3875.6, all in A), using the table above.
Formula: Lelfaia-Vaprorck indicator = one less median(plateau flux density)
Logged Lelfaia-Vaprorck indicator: -0.73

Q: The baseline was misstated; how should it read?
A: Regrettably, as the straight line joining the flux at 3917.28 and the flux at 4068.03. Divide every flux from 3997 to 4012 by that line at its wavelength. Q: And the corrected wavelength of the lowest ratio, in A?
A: 4011.29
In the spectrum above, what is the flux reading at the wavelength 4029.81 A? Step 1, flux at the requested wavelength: 1.6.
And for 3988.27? 1.84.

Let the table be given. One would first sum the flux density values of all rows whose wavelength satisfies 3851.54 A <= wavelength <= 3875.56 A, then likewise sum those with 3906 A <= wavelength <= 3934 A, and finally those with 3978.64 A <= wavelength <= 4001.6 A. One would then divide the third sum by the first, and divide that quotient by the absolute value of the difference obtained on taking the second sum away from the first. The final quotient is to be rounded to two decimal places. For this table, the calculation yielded 0.23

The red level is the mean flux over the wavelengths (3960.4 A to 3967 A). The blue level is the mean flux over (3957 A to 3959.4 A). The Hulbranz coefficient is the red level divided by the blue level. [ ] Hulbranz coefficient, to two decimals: 0.82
